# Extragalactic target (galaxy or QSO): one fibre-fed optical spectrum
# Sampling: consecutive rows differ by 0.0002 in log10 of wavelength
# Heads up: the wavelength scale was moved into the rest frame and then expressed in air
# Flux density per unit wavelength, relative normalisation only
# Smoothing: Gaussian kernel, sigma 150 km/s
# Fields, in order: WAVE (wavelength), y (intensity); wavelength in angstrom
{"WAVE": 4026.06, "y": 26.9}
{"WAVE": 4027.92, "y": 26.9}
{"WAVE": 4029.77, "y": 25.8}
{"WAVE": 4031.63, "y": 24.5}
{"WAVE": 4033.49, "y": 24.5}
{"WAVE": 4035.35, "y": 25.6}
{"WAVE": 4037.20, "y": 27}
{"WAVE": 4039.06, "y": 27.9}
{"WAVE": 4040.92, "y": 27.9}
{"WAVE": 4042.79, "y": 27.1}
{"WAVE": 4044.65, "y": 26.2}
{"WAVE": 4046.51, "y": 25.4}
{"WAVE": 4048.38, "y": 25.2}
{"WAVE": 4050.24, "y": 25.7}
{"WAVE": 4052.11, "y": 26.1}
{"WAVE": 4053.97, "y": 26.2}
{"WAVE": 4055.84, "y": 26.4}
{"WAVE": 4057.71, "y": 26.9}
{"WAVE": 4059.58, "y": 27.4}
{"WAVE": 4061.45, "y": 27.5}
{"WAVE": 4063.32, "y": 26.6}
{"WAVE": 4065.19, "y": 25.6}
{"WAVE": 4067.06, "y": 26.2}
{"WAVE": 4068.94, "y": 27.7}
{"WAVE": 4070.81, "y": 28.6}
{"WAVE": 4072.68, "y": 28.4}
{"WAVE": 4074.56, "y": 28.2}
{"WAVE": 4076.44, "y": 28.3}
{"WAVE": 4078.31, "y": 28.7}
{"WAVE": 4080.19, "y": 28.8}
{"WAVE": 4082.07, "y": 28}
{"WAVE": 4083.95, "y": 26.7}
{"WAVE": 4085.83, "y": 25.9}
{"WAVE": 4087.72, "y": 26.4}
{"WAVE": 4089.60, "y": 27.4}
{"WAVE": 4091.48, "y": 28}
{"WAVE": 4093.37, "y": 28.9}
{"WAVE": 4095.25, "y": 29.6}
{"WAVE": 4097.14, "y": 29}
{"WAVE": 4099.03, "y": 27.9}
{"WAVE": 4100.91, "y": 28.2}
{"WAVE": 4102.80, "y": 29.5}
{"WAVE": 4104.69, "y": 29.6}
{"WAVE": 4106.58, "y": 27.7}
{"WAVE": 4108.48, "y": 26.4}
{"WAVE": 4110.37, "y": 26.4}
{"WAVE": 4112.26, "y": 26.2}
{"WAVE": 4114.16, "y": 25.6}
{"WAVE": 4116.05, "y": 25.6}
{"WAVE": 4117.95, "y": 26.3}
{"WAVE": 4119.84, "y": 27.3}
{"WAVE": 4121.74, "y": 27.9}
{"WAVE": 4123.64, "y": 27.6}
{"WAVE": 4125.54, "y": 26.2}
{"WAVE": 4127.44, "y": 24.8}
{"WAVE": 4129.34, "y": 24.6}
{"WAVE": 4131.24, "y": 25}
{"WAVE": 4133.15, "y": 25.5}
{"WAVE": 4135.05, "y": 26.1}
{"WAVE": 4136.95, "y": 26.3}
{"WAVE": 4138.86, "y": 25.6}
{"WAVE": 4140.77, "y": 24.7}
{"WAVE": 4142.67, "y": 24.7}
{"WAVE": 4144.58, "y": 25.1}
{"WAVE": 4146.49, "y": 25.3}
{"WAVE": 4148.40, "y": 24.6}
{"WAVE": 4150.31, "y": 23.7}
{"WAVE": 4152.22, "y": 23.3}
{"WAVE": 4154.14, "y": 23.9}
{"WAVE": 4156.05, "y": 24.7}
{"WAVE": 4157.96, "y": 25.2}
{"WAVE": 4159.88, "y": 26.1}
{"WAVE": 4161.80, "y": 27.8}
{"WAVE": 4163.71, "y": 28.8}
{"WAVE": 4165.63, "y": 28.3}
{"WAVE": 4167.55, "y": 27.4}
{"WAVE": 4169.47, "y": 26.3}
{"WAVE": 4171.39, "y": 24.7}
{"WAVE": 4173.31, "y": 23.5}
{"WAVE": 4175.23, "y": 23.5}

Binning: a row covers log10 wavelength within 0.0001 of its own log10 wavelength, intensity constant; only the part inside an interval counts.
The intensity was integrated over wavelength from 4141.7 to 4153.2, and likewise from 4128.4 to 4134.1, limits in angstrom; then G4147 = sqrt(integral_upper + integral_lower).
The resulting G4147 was 21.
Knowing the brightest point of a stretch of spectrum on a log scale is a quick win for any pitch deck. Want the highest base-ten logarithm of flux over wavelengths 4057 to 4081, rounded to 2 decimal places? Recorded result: 1.46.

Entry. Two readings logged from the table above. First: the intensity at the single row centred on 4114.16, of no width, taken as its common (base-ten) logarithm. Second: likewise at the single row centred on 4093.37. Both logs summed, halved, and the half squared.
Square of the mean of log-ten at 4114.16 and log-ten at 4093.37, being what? 2.06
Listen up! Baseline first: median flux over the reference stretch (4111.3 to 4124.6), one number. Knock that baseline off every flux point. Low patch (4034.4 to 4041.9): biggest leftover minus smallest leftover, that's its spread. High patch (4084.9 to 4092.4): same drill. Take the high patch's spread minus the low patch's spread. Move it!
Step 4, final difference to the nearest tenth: -0.2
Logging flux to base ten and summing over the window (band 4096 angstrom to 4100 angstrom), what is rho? 2.91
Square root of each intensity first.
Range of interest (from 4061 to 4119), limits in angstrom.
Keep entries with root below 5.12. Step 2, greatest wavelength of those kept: 4116.05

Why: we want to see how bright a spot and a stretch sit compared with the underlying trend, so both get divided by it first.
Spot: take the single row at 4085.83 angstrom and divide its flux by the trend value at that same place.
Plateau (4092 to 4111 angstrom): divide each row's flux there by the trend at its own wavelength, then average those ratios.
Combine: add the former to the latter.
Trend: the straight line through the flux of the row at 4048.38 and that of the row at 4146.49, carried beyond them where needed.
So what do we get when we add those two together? 2.15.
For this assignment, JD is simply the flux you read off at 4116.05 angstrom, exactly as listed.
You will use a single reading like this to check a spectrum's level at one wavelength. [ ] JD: 25.6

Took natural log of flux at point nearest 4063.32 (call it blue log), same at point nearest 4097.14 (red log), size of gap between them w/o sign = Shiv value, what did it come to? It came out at 0.09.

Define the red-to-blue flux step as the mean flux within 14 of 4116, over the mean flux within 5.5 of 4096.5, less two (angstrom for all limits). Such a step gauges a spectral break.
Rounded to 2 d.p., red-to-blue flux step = -1.06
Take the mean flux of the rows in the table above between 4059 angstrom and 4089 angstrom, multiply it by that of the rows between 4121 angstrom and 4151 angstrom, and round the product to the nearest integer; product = 699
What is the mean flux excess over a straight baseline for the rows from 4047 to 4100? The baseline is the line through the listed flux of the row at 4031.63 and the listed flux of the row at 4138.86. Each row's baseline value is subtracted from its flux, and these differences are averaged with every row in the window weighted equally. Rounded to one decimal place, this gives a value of 2.4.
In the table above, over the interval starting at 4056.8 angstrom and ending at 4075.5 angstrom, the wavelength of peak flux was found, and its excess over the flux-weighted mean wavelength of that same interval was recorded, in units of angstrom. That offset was 4.6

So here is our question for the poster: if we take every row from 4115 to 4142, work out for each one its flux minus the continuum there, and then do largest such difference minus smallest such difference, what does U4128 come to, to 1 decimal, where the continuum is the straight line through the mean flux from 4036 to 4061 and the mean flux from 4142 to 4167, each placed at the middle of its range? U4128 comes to 3.2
